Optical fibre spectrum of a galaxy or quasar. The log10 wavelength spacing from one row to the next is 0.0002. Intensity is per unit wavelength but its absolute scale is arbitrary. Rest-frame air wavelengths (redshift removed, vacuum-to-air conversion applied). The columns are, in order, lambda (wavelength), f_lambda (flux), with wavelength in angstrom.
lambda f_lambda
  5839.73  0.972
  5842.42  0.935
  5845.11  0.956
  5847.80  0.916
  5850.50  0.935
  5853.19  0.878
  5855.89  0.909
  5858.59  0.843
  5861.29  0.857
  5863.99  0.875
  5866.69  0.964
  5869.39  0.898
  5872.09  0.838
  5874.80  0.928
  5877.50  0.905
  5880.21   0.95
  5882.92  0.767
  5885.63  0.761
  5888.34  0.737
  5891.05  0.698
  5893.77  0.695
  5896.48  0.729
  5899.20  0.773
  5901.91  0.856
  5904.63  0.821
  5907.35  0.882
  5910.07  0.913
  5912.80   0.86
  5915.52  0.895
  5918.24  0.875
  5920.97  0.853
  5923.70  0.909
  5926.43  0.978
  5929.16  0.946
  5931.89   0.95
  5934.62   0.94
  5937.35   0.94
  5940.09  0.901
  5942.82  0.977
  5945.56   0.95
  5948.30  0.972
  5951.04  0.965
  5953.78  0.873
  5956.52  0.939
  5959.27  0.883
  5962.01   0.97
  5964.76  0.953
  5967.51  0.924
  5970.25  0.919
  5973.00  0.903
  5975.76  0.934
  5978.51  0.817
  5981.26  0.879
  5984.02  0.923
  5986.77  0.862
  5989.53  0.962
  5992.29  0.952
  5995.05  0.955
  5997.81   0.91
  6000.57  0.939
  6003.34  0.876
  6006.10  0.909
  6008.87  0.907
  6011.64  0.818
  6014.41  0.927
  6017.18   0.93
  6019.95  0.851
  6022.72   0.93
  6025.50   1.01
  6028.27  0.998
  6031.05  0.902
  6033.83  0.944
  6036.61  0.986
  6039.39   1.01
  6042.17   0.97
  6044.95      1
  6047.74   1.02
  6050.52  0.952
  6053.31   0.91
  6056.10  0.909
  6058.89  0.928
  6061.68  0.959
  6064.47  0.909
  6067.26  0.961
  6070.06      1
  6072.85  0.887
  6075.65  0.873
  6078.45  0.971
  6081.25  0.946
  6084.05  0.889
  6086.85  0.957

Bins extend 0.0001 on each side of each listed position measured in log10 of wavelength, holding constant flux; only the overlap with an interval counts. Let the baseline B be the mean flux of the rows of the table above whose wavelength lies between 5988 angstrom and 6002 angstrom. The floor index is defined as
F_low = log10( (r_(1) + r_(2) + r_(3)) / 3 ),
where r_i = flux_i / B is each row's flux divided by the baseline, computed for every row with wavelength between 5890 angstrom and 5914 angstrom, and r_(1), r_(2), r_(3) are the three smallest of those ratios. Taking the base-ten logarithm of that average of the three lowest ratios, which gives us -0.125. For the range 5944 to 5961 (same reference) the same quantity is -0.021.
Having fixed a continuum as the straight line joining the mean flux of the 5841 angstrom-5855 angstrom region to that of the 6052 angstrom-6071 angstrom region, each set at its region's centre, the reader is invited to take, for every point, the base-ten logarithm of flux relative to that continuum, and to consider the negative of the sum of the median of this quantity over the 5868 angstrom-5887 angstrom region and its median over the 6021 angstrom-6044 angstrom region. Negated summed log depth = -0.01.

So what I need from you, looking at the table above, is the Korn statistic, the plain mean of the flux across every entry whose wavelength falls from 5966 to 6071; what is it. 0.931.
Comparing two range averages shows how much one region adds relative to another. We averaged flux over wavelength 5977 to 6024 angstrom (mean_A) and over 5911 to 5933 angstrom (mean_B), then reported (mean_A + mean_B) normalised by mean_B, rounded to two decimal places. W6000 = 1.99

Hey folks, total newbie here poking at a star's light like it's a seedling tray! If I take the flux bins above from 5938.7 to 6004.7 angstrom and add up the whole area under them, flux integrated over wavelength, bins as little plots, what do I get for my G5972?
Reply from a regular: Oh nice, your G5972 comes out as 61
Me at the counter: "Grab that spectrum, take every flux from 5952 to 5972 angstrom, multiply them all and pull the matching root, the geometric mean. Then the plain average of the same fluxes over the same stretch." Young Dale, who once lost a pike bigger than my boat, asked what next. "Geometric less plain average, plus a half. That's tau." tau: 0.499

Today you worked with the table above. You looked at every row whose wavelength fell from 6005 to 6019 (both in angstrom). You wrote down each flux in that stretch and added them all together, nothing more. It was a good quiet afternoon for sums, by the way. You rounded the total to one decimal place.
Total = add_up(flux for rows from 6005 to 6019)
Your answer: 4.5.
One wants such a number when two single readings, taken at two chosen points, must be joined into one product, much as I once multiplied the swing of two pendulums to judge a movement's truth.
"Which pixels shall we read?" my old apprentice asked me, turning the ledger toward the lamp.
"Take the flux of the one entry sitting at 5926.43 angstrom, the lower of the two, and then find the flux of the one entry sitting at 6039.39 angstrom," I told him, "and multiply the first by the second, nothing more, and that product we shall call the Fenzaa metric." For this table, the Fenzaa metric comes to 0.99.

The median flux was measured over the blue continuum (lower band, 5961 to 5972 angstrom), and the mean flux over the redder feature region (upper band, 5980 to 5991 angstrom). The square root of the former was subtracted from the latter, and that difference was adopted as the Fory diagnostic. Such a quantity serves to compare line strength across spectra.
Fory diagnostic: -0.062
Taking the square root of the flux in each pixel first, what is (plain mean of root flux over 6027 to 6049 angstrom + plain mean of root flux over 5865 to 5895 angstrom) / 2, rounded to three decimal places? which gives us 0.950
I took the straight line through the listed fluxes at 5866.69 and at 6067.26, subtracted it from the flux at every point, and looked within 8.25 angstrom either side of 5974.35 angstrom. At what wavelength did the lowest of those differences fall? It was 5978.51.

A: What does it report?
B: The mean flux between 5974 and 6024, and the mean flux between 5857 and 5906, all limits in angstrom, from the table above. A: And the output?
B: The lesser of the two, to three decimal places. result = 0.828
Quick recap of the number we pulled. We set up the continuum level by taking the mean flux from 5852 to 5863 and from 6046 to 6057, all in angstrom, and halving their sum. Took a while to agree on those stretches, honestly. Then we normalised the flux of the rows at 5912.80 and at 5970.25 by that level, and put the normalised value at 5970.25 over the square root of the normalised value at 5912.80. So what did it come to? 1.04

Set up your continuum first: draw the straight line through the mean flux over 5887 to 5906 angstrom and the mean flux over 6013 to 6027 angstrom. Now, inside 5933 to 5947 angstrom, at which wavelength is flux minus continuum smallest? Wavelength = 5940.09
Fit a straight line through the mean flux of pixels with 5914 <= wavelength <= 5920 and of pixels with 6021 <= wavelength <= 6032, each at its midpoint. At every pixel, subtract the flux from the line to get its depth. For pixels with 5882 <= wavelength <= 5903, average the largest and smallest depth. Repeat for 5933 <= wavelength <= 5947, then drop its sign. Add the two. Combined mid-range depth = 0.13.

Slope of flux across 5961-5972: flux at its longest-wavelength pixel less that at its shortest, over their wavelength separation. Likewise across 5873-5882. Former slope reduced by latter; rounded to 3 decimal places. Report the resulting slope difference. -0.010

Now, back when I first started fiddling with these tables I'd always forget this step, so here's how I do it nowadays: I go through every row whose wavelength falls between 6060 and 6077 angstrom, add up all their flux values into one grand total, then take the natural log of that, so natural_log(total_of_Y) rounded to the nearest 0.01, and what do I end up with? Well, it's 1.72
